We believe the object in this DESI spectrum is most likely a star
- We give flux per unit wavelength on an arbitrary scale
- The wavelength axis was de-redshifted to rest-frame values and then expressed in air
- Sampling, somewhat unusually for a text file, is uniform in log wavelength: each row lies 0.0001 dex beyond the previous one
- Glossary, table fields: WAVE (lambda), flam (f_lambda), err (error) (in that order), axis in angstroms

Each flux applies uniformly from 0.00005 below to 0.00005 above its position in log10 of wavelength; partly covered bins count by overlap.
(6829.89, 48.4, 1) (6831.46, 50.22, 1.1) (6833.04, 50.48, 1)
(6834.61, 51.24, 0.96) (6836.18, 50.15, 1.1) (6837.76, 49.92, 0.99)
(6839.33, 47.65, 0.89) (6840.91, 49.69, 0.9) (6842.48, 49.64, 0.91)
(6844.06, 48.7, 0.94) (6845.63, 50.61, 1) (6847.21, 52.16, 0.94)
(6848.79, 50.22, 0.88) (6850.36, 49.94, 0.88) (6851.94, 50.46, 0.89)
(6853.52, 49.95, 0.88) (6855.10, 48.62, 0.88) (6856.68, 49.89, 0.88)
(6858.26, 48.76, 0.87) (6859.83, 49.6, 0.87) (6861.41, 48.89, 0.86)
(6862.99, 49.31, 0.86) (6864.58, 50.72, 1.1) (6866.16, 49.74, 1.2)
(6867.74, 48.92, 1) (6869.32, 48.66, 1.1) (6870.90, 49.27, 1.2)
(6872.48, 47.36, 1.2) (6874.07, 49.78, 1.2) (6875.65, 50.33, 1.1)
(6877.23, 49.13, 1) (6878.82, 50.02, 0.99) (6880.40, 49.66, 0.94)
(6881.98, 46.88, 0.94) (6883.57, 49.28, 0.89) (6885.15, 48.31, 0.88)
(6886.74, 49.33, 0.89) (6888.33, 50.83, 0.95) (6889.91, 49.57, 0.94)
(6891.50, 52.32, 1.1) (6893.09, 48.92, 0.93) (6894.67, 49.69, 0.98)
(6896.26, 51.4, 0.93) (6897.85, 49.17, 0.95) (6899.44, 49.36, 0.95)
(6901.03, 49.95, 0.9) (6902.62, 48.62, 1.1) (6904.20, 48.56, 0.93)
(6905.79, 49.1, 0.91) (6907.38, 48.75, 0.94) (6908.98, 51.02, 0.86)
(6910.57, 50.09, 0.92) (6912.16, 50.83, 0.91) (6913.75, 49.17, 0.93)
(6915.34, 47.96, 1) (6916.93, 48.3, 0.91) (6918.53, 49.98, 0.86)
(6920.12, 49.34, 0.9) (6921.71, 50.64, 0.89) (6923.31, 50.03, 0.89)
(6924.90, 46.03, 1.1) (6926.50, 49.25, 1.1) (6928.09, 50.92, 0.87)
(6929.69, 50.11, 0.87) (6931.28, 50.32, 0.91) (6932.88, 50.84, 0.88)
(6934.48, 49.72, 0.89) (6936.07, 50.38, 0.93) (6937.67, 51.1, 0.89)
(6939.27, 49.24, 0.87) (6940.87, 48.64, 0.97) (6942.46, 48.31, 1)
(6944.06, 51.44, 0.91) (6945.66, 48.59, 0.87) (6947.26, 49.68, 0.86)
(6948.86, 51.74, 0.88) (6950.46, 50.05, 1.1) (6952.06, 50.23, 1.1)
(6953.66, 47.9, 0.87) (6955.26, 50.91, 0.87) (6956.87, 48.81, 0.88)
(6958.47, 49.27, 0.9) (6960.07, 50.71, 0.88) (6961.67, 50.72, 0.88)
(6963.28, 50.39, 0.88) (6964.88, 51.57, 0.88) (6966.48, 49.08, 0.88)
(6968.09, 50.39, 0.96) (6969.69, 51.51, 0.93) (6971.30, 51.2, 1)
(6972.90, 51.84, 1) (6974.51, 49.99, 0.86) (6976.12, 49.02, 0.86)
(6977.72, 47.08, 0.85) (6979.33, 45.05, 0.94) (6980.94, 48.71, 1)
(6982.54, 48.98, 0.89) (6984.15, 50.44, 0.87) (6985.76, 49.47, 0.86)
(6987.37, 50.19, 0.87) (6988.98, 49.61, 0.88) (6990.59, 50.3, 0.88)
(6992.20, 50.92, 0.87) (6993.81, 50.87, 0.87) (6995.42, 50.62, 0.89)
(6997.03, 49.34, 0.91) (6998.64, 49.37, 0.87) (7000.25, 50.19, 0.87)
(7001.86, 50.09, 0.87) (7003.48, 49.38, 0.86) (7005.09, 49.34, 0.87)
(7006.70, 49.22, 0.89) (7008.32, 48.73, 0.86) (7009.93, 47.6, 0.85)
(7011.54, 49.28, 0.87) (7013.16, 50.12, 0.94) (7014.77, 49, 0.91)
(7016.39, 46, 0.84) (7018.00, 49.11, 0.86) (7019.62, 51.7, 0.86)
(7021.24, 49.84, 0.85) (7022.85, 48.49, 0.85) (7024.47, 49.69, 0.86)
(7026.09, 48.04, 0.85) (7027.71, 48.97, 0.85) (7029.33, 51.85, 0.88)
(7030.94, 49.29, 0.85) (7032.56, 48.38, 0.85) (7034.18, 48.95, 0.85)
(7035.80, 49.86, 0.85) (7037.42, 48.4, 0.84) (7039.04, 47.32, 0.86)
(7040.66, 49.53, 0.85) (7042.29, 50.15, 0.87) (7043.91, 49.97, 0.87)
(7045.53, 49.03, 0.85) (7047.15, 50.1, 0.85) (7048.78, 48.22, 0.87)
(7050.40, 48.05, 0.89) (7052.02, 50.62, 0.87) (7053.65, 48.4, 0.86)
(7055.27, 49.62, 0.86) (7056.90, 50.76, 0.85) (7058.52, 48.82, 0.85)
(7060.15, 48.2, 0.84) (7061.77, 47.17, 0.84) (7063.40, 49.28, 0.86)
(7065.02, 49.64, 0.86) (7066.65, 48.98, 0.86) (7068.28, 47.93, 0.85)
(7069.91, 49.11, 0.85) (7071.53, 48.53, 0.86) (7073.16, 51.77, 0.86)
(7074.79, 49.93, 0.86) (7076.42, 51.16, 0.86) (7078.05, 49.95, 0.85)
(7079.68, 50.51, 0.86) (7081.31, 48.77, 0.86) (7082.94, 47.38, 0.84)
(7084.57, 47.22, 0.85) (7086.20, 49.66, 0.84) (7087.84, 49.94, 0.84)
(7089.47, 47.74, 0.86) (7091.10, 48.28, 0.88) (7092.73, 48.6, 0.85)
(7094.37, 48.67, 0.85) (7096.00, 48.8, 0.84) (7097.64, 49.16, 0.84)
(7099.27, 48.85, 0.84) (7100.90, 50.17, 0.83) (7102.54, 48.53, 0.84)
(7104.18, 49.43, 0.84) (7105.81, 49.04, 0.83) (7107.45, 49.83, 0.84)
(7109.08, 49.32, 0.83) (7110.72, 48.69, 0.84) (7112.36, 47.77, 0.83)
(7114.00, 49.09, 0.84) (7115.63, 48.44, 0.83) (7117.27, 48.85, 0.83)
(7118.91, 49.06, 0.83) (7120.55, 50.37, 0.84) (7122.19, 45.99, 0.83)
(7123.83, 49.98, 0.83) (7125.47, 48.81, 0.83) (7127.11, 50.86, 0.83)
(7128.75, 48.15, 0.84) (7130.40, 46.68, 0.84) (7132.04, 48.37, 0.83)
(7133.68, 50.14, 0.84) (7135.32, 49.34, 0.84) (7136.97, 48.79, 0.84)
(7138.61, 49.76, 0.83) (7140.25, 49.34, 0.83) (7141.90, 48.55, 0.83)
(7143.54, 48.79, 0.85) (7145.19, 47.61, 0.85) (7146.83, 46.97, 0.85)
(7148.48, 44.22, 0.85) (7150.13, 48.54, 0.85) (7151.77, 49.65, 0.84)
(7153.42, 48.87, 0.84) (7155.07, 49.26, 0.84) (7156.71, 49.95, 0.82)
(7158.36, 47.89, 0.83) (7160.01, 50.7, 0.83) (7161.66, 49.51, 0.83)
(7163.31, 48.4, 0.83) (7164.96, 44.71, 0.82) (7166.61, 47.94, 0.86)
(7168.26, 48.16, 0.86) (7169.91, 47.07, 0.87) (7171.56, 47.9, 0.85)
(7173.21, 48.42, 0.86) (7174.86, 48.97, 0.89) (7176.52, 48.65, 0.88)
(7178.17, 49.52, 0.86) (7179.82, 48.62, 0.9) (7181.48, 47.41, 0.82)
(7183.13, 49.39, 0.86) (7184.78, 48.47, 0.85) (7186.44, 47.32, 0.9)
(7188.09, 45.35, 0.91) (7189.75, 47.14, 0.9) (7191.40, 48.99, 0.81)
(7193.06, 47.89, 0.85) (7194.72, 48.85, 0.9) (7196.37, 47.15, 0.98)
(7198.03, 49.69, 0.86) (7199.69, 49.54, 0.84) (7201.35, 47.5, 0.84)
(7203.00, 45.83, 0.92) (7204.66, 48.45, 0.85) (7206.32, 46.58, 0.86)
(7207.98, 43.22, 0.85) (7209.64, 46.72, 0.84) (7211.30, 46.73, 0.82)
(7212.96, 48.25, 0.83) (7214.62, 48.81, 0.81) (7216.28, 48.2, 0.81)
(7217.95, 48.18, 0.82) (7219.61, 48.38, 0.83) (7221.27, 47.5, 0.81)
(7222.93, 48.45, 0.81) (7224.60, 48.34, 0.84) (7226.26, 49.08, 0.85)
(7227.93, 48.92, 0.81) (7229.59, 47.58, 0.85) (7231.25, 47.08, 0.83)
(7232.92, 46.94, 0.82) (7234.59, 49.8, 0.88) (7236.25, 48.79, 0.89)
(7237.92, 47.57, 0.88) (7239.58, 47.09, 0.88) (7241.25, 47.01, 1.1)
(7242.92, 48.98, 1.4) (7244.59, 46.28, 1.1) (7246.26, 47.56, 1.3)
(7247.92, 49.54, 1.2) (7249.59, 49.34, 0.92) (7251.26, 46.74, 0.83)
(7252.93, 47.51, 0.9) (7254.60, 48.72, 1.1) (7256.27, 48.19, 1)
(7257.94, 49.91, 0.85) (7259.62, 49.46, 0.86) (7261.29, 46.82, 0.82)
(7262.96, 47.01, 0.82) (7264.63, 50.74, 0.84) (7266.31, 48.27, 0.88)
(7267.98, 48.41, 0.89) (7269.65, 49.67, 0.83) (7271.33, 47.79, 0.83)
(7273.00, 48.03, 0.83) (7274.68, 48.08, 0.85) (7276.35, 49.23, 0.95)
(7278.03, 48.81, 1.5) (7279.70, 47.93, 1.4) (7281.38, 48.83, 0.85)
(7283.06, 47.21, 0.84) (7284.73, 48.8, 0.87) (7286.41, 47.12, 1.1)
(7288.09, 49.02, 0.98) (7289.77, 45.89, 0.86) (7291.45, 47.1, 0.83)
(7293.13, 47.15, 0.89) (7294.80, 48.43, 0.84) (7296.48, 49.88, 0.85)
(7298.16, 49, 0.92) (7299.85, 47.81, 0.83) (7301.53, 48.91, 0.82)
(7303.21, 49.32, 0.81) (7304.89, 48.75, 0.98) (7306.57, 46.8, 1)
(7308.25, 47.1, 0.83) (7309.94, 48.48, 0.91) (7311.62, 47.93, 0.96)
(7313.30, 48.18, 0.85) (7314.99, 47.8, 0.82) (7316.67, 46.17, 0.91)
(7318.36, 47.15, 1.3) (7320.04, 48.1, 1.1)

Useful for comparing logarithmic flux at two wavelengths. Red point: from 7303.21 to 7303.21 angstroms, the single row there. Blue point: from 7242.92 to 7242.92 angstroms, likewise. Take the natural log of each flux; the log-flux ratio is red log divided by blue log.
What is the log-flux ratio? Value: 1.00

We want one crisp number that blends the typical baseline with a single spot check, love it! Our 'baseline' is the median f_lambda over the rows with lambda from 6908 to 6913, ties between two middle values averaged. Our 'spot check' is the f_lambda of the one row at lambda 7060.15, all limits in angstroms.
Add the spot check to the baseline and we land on 99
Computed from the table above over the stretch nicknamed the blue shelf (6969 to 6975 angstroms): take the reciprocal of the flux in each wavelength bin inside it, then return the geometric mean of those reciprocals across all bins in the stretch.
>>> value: 0.0196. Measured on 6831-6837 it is 0.0198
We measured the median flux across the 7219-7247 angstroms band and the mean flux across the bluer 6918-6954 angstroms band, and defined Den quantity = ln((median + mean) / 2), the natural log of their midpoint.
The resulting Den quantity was 3.89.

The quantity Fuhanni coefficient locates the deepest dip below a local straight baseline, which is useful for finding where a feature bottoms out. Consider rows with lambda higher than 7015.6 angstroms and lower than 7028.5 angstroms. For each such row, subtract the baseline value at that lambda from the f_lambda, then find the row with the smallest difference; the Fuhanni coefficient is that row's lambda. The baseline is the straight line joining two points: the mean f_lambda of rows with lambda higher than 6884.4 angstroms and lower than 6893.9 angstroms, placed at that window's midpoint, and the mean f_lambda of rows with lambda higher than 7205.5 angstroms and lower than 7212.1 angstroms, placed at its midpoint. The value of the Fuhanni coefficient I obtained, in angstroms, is 7016.39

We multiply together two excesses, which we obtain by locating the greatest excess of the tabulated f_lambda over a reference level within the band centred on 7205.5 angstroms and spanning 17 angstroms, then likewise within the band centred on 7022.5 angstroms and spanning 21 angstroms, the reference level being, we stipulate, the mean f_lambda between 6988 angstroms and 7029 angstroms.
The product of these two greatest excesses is 0.6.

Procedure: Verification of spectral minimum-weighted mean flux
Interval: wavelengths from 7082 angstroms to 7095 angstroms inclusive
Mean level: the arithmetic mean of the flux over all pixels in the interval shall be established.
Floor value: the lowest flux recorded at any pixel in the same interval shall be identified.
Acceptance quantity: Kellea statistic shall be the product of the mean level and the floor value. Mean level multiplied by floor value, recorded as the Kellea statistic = 2287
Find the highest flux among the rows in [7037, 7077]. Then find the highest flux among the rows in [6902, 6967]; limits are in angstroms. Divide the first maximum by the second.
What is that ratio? 1.001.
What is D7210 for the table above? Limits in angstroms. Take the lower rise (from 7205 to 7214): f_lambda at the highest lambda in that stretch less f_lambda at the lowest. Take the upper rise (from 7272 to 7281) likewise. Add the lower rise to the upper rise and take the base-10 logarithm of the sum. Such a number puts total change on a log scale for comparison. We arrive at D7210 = 0.20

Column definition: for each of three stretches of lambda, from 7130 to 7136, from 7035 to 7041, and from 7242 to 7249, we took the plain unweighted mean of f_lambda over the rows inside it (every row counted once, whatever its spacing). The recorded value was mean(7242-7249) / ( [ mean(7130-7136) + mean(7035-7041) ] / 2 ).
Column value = 0.99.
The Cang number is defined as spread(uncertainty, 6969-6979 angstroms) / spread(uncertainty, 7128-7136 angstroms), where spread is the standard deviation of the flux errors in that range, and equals 16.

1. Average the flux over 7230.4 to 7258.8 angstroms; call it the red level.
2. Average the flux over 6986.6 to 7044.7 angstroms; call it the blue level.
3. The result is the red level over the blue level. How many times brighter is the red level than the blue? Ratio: 0.972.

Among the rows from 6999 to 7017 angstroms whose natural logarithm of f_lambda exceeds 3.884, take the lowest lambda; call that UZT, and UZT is 7000.25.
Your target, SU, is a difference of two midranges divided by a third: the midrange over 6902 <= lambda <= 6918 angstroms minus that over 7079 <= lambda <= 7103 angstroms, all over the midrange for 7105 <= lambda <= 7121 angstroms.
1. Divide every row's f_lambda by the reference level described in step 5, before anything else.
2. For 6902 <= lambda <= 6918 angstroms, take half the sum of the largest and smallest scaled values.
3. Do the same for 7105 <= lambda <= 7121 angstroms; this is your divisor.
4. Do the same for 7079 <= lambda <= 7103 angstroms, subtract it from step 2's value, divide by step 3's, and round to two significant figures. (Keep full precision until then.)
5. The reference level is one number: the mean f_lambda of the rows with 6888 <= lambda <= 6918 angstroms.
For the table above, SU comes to 0.013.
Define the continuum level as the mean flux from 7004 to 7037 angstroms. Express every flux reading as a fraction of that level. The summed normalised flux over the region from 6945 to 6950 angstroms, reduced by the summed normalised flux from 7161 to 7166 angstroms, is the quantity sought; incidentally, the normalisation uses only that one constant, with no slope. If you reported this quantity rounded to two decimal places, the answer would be 0.15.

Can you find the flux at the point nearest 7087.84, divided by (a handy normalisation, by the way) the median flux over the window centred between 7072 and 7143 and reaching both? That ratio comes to 1.018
